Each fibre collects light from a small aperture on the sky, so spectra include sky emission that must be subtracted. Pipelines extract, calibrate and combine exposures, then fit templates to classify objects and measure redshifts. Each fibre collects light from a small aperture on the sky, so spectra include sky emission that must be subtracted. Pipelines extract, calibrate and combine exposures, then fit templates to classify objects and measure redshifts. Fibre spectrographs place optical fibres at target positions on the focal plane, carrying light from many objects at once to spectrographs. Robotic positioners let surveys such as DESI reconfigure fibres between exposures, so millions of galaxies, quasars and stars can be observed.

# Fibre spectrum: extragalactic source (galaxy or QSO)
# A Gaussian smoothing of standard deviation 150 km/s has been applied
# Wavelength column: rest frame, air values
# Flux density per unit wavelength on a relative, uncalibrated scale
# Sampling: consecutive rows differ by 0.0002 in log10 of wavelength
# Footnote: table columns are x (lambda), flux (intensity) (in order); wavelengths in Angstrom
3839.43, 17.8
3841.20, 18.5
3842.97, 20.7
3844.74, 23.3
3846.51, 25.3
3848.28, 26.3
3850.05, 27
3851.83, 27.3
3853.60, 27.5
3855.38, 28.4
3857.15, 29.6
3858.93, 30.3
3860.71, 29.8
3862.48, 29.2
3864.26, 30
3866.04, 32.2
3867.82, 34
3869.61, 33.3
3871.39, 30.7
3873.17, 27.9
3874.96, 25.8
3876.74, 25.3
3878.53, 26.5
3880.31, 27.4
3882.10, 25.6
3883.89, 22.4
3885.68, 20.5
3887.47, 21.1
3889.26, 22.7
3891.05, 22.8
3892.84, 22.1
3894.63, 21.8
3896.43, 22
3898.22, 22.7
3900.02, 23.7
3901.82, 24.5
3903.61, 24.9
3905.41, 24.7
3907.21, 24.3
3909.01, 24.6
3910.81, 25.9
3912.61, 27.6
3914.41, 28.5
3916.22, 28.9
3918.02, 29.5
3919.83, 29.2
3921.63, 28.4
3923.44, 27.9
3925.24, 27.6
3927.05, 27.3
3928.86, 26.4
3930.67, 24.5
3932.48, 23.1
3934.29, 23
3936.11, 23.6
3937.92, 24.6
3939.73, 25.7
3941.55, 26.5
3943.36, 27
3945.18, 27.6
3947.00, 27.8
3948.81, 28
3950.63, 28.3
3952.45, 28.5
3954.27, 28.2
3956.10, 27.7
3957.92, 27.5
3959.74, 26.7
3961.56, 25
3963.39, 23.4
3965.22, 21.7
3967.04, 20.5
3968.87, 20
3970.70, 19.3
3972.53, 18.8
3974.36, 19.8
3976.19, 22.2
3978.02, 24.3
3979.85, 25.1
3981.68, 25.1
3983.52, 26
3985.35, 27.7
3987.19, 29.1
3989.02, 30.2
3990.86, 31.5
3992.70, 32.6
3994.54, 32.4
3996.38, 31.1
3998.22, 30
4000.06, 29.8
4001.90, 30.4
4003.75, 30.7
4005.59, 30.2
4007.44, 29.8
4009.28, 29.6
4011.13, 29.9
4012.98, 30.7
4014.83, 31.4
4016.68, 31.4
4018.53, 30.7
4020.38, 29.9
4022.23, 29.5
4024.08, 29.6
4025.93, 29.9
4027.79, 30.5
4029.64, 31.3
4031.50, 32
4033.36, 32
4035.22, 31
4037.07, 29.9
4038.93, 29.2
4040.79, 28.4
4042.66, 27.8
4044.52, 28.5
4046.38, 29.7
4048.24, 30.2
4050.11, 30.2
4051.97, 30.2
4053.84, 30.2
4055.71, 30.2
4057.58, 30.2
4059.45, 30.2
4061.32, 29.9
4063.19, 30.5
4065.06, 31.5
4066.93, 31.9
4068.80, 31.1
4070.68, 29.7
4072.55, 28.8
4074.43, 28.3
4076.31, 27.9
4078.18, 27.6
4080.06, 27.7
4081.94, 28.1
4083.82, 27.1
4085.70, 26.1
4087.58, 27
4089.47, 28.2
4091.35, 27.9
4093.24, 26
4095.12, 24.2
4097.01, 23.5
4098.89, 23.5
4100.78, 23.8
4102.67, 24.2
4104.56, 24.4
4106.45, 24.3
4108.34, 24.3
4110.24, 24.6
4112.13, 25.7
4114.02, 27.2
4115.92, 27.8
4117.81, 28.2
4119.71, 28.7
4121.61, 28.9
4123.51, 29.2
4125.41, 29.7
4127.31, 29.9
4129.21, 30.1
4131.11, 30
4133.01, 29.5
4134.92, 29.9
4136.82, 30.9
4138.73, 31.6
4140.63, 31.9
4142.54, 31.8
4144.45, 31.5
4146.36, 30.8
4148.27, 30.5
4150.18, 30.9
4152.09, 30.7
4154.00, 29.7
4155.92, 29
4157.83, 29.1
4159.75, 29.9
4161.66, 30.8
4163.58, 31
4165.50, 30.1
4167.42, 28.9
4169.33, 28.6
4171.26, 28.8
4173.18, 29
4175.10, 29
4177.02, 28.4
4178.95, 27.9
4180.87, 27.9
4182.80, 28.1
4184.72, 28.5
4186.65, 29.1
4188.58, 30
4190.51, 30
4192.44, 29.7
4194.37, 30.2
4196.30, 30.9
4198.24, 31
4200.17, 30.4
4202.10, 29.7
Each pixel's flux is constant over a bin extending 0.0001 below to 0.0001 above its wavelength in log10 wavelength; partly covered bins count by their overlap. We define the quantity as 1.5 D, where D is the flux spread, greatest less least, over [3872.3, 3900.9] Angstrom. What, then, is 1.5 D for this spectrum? 11.1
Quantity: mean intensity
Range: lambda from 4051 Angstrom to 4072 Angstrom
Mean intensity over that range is 30.5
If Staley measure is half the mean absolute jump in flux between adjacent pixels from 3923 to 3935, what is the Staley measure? 0.41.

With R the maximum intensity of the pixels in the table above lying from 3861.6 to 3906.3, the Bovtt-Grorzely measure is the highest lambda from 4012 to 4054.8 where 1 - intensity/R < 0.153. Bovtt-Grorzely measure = 4053.84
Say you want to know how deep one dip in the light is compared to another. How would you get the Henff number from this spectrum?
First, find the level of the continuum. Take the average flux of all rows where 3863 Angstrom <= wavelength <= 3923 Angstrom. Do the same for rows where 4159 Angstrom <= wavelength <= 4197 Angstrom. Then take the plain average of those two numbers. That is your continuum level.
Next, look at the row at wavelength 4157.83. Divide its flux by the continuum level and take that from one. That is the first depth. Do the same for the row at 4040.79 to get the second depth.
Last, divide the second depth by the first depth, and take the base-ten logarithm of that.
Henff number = -0.31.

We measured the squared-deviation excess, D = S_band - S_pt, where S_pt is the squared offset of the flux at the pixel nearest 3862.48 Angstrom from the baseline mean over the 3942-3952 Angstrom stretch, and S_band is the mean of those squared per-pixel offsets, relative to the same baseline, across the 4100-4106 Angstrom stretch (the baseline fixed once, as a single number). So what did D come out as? 11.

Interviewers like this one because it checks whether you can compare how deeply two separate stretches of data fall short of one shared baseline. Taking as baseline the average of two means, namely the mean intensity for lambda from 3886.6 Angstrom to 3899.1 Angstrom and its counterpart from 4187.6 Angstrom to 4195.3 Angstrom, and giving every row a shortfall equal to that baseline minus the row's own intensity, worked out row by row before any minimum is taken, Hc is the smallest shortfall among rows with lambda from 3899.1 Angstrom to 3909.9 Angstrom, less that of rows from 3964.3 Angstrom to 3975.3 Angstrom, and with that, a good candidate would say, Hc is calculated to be -3.2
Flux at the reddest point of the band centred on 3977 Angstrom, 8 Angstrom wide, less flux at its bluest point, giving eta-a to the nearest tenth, 5.3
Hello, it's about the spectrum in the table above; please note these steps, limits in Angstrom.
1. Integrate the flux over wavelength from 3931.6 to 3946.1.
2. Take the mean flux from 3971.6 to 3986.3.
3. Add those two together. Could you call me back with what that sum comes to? 388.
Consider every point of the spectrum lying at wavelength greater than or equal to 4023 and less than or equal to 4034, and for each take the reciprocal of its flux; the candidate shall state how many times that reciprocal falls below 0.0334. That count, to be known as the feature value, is 4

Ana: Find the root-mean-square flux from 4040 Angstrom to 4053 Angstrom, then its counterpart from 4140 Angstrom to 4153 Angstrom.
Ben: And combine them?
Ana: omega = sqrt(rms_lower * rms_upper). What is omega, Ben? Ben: 30.2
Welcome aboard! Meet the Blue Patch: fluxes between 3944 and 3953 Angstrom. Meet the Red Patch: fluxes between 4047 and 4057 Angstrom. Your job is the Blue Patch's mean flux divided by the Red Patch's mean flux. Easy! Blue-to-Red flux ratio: 0.93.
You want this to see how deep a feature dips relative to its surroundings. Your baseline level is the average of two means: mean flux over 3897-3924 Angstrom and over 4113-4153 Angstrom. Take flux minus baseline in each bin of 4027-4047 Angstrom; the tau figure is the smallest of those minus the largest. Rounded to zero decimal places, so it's -4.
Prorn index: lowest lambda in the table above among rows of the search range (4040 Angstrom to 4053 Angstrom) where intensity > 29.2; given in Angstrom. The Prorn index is 4046.38 Angstrom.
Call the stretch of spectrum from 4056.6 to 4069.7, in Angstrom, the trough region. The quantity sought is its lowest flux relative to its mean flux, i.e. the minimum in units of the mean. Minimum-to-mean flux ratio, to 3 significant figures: 0.972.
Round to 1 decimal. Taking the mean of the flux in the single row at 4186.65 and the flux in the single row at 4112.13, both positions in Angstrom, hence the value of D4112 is 27.4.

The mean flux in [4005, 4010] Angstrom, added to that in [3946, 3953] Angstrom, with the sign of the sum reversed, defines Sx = -58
